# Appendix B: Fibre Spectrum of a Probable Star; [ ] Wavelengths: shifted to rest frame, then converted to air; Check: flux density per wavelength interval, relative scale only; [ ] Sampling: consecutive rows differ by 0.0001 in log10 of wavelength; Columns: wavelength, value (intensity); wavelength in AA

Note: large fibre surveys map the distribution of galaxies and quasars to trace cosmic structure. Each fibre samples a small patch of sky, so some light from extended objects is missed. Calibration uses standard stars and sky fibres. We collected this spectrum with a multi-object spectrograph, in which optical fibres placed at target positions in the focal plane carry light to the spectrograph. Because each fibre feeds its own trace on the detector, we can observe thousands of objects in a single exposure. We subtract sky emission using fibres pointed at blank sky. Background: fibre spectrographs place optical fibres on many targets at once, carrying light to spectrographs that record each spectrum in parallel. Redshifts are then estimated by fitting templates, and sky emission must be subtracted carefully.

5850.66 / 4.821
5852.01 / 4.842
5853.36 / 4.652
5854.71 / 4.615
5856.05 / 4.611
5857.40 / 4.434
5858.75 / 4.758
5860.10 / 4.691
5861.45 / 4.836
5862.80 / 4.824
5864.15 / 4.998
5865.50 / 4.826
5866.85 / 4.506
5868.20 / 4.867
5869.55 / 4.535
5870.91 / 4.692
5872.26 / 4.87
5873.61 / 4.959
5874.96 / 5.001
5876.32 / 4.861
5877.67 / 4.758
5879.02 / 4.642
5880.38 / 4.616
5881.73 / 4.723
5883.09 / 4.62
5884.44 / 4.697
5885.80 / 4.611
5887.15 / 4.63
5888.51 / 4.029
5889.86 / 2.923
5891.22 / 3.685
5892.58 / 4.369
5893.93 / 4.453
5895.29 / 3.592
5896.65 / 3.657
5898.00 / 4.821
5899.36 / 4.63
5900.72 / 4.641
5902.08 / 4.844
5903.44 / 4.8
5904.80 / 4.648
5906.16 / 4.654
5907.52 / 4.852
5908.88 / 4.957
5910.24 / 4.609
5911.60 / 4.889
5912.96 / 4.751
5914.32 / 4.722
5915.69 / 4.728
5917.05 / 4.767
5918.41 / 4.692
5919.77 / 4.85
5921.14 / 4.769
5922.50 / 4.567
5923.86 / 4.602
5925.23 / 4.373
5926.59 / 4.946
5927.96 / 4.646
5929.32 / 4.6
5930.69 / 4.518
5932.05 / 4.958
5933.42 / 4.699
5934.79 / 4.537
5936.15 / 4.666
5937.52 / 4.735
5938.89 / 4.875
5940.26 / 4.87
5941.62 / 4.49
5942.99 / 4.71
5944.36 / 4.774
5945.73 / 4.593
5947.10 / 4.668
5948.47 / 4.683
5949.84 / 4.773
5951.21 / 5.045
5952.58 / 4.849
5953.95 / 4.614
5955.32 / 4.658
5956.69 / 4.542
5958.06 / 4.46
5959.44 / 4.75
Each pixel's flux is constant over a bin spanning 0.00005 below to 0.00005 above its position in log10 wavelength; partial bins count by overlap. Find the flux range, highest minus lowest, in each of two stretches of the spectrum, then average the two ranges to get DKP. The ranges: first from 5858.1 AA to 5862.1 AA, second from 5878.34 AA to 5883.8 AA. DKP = 0.13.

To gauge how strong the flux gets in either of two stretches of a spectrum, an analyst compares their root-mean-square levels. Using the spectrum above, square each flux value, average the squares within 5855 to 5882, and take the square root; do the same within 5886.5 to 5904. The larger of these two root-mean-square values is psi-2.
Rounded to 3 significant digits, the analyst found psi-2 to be 4.75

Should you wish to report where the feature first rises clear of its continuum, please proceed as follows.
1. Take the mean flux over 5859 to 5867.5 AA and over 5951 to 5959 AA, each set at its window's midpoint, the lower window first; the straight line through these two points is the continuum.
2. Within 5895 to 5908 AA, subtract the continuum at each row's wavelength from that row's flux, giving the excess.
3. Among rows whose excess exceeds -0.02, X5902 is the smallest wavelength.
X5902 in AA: 5898.00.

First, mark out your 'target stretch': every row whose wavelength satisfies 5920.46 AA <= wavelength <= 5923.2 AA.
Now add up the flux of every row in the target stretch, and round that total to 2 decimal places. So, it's 9.34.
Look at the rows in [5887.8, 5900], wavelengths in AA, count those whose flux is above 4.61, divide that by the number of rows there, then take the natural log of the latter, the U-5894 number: -1.5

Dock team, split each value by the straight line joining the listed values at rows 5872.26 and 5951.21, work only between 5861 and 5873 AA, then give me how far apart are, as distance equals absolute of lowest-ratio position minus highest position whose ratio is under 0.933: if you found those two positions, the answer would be 2.7 AA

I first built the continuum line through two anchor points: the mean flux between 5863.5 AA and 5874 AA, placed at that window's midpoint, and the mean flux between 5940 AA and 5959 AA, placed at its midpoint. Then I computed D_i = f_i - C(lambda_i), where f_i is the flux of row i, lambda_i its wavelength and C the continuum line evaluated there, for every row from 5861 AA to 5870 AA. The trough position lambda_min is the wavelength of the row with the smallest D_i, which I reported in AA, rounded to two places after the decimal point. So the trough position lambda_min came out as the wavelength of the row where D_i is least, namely 5866.85 AA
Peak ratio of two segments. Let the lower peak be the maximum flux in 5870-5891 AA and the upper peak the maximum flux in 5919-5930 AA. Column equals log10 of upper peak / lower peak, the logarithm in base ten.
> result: -0.0048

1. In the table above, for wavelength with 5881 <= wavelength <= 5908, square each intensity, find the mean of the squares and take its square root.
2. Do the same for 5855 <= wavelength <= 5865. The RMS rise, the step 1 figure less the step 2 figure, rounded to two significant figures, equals -0.31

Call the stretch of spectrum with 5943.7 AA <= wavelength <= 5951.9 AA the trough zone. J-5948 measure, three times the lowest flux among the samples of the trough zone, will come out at 13.8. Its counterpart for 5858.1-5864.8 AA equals 14.1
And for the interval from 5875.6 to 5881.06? 13.8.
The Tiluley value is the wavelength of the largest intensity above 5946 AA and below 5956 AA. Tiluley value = 5951.21 AA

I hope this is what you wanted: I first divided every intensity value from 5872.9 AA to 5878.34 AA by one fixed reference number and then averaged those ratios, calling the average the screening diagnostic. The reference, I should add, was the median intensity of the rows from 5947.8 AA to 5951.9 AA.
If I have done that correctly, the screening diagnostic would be 1.03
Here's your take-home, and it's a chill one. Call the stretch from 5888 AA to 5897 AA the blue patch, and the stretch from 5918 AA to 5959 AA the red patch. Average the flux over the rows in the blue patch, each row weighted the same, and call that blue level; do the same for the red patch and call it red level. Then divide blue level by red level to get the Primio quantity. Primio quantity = 0.81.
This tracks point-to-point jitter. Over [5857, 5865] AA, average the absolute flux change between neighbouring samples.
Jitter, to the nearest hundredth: 0.14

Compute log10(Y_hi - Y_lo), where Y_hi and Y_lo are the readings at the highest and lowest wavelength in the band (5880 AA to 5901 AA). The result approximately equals -1.6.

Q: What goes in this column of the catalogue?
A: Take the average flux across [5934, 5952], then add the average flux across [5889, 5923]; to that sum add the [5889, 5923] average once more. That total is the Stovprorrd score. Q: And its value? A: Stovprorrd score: 13.75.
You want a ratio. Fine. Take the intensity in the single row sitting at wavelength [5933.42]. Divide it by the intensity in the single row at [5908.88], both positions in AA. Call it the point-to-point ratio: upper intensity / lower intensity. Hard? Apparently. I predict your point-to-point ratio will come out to 0.95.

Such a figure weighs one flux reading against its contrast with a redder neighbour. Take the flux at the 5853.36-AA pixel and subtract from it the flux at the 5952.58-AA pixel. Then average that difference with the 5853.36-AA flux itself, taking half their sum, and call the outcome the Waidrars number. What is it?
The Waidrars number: 2.23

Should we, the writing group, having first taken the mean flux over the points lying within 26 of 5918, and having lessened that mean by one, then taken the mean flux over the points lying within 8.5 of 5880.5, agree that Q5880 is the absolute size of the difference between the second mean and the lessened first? 1.05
